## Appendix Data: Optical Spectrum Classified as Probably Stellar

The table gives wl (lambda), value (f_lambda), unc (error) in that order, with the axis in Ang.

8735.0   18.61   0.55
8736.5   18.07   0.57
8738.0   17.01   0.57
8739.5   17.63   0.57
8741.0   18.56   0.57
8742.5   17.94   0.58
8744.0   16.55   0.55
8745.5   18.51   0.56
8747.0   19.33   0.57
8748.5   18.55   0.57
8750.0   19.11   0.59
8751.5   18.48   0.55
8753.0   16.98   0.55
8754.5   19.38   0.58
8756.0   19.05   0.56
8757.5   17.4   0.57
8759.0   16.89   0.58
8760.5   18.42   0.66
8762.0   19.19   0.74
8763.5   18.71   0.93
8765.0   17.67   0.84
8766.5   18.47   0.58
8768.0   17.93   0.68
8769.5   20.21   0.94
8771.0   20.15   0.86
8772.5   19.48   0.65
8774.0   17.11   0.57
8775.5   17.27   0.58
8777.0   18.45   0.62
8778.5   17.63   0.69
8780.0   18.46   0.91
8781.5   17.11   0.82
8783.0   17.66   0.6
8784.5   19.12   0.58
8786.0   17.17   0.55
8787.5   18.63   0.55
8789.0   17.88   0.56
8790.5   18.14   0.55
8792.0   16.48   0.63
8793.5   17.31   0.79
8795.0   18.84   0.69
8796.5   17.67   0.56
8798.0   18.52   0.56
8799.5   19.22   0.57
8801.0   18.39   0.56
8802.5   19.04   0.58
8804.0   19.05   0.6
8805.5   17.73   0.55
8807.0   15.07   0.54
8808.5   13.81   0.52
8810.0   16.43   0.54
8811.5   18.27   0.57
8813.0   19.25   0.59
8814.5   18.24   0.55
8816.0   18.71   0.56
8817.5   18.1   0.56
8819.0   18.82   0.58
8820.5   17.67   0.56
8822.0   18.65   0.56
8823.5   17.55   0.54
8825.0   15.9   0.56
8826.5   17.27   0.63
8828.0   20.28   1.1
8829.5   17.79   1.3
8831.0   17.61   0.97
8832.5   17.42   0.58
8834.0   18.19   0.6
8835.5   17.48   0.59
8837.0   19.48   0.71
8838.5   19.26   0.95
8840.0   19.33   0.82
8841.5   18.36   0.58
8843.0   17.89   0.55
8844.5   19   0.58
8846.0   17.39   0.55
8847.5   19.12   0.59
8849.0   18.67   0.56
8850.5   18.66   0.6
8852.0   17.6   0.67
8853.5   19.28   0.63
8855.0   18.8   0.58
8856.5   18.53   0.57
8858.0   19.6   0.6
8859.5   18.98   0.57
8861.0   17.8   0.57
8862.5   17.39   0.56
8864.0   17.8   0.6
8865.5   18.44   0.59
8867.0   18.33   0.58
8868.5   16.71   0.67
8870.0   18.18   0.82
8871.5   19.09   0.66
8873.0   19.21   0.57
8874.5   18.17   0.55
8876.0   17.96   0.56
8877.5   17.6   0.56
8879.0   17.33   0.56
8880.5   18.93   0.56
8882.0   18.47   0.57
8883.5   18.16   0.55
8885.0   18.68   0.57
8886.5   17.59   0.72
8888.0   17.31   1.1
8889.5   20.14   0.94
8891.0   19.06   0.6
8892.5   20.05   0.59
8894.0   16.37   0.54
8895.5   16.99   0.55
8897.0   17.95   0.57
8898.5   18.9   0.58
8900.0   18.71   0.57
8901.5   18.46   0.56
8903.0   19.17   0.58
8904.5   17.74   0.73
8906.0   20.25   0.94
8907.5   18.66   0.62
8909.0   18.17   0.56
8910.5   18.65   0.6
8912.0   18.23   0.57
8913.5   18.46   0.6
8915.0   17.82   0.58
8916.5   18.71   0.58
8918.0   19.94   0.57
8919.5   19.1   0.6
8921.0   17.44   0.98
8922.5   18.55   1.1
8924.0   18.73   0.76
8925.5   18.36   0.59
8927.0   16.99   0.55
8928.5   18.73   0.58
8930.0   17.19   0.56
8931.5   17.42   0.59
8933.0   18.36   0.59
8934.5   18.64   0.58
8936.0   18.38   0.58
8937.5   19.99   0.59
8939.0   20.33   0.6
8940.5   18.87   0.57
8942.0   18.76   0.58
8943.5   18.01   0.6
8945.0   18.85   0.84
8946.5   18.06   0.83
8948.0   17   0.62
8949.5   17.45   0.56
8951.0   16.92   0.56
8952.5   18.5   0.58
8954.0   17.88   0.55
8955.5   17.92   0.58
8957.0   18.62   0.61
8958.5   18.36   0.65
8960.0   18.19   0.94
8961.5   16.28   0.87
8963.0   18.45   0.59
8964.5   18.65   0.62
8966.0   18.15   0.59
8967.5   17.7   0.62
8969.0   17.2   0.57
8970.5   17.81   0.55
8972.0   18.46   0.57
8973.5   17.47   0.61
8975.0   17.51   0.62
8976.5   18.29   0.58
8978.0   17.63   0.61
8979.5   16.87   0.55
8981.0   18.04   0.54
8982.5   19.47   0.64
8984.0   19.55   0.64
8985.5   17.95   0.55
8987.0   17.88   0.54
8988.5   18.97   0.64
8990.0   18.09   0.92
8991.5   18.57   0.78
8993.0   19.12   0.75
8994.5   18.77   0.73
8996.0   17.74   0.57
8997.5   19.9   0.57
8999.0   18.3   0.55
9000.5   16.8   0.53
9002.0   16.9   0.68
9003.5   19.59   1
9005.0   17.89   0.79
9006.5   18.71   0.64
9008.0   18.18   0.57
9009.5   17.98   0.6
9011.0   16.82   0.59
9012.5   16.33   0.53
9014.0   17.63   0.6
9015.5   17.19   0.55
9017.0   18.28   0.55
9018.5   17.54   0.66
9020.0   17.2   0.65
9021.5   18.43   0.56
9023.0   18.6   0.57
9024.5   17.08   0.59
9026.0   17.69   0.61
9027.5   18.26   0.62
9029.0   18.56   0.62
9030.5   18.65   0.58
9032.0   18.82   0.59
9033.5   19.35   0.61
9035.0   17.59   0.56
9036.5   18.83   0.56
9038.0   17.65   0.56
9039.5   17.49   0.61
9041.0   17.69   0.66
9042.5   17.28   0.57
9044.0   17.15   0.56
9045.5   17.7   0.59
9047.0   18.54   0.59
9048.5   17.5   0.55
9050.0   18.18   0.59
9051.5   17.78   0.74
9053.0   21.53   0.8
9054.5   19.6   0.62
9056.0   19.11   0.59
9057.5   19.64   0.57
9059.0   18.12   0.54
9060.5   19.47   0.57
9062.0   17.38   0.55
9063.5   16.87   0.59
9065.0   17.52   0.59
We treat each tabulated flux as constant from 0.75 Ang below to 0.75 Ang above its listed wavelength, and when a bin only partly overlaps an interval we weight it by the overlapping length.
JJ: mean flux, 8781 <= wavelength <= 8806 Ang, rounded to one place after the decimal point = 18.1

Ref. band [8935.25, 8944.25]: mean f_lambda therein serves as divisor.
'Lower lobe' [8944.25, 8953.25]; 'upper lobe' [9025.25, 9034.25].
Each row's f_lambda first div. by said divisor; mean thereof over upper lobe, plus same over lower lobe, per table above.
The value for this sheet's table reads 1.91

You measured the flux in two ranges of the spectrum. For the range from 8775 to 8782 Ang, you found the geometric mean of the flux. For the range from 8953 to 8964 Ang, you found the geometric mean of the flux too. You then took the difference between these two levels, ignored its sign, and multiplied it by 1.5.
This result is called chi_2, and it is 0.3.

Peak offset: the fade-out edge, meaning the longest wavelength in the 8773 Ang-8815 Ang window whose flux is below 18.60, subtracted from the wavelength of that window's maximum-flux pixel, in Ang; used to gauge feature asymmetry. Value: -1.5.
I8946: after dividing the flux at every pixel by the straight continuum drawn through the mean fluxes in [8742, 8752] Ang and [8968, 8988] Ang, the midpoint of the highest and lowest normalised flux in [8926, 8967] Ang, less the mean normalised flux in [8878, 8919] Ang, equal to -0.01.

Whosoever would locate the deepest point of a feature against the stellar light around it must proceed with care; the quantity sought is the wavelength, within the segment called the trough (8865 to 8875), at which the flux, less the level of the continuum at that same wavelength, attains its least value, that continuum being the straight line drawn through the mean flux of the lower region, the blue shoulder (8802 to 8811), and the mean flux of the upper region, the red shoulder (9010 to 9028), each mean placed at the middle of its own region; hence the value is 8868.5 Ang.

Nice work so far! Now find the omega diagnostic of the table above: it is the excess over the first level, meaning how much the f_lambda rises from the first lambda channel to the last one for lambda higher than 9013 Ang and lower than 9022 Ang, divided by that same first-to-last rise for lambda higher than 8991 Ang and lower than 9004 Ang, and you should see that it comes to 1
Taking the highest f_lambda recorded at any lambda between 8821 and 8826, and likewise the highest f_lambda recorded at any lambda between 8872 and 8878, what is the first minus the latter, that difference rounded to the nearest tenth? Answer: -0.6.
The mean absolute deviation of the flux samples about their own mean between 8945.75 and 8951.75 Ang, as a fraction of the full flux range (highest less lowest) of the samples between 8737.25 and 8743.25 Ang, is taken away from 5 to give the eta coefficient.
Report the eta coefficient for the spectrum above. 4.74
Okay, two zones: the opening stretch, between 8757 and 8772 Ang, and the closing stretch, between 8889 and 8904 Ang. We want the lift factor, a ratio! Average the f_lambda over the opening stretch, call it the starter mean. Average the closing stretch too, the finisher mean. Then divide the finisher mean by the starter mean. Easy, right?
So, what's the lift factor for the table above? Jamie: 1.00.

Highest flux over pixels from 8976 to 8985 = 19.55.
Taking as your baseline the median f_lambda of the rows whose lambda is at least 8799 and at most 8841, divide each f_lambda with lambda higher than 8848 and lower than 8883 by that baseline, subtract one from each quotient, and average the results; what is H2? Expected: 0.01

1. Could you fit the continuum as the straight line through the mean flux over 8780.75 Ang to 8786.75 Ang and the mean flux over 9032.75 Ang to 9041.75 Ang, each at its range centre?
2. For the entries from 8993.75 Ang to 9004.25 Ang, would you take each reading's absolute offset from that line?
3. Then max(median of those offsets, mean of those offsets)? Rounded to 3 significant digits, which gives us 1.15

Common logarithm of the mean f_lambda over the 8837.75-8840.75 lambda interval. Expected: 1.29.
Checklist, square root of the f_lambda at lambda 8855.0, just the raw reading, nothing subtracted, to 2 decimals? 4.34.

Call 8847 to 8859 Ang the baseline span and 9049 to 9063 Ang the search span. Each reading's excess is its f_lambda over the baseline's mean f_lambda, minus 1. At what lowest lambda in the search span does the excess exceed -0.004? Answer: 9053.0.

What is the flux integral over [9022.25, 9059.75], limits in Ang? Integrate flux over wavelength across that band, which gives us 688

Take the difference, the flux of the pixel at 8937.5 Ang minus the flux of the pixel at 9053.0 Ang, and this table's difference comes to -1.5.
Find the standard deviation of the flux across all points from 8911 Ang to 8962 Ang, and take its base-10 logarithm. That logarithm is -0.06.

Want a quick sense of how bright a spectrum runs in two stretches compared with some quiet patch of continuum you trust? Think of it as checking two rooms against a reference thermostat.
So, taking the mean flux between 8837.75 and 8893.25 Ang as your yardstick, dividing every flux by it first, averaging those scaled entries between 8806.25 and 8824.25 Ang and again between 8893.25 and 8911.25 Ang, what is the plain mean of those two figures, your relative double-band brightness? 0.97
